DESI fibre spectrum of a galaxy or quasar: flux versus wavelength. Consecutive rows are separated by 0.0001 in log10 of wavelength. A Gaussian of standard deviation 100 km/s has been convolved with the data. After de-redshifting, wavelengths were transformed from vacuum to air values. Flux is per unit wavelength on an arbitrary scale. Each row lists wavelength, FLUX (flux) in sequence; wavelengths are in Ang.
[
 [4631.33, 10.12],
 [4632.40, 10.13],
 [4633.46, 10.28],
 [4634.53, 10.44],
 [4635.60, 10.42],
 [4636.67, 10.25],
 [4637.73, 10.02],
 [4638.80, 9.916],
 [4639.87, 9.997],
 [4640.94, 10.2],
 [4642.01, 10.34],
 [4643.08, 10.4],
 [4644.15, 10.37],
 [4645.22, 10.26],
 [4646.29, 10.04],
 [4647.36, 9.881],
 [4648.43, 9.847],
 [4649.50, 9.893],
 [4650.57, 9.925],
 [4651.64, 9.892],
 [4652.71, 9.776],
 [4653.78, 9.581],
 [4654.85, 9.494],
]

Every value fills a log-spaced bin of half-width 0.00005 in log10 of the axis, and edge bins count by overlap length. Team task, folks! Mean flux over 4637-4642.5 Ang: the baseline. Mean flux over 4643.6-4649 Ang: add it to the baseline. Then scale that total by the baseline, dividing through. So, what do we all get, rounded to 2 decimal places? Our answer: 2.00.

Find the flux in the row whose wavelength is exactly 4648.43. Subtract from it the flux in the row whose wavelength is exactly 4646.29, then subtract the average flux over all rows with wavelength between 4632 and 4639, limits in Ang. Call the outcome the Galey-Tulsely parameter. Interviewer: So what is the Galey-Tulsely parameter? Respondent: -10.4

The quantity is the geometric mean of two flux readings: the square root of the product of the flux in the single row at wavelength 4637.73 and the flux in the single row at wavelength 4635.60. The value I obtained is 10.2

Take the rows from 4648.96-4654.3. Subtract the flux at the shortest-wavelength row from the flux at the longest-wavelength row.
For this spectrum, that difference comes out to -0.3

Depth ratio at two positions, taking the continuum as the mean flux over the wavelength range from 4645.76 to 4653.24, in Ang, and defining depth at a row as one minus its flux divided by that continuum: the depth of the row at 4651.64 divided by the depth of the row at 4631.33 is 0.0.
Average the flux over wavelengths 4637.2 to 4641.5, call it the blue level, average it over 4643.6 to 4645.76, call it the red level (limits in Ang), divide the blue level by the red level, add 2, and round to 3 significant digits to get 2.97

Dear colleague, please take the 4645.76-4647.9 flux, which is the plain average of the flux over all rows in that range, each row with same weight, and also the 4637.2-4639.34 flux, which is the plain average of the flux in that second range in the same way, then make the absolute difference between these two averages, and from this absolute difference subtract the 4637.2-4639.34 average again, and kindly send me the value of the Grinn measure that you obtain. -9.96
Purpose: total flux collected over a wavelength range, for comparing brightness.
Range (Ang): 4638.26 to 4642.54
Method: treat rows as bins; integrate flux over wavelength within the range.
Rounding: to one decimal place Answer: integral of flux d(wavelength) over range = 43.2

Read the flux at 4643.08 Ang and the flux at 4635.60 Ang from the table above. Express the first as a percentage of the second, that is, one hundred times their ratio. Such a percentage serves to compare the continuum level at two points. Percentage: 99.8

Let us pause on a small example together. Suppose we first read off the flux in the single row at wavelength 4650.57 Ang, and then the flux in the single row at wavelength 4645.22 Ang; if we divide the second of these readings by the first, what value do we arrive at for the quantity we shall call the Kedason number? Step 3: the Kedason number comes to 1.03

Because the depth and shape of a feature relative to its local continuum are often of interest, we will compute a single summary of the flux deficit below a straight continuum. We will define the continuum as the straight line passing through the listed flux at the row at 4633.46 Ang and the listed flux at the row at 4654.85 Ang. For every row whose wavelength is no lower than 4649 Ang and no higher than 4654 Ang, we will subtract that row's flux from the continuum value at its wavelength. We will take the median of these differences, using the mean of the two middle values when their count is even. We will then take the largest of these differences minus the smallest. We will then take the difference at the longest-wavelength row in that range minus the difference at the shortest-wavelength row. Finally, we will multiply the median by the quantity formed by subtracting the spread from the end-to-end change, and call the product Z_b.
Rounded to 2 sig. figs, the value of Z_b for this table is 0.016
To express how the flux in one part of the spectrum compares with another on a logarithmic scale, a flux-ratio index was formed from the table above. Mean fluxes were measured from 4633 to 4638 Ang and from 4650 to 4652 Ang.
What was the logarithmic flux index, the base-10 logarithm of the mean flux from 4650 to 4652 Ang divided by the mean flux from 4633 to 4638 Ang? -0.016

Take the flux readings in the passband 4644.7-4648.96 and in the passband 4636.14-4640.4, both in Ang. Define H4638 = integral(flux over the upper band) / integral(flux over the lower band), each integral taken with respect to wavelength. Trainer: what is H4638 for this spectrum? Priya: 1.00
